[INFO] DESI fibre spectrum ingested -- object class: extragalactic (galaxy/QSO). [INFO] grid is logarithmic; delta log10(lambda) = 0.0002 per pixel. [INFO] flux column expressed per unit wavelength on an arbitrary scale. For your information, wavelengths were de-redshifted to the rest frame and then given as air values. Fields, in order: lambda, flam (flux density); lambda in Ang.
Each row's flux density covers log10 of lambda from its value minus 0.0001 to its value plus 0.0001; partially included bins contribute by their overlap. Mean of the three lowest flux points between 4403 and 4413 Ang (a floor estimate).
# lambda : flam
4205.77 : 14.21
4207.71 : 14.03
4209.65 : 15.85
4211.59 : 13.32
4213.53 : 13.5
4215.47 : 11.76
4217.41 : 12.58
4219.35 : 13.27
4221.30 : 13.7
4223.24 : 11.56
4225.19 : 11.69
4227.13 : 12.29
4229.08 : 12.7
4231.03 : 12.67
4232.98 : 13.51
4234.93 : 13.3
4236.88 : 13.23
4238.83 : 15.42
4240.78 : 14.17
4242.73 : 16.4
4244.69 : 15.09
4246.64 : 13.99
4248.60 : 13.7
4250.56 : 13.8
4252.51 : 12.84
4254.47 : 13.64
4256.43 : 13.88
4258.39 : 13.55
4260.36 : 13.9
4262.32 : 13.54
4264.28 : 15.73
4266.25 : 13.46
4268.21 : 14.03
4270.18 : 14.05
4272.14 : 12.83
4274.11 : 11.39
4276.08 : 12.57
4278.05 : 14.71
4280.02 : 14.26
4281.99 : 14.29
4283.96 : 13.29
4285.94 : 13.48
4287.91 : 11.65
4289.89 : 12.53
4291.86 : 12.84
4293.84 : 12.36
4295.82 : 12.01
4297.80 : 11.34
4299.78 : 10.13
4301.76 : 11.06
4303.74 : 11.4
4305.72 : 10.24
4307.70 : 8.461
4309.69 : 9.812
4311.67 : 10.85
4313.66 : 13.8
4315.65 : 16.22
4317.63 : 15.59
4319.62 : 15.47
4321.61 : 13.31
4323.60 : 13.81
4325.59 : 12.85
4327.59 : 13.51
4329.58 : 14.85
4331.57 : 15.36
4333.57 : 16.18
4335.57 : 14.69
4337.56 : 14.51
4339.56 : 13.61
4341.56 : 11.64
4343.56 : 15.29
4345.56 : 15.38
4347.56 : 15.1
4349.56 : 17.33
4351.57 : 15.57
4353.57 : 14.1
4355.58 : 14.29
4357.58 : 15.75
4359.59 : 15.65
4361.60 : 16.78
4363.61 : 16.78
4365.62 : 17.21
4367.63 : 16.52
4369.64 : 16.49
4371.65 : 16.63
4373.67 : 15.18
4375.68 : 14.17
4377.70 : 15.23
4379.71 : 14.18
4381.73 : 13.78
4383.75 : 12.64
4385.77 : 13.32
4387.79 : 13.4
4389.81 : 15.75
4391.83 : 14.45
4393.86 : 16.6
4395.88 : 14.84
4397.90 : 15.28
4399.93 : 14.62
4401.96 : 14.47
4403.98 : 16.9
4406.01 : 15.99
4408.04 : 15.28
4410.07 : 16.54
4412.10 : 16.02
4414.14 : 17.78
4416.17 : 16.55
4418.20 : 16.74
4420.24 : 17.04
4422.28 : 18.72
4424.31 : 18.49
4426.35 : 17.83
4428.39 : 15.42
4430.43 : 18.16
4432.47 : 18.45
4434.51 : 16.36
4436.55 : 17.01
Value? 15.8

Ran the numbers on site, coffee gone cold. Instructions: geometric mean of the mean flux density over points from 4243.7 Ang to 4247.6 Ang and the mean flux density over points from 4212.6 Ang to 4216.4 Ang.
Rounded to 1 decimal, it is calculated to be 13.6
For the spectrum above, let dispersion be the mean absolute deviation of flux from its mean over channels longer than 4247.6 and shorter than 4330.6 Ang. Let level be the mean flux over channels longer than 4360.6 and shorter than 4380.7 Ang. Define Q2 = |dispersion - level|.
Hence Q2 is 14.6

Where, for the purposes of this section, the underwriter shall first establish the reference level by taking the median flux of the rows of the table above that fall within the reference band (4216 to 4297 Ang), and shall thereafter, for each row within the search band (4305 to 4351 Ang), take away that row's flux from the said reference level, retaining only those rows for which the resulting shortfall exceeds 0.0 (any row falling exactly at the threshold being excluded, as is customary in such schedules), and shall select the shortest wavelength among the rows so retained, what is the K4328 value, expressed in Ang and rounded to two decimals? 4305.72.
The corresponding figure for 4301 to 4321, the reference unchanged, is 4301.76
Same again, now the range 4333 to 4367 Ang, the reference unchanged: 4341.56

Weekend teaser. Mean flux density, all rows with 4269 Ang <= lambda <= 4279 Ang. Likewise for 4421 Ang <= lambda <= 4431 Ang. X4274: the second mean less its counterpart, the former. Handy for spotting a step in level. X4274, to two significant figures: 4.6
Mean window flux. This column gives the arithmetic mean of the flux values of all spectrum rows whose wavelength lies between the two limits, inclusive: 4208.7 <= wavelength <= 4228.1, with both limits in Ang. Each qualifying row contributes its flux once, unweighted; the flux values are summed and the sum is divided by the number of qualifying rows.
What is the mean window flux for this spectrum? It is 13.0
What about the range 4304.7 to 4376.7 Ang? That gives 14.5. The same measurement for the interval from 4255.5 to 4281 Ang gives 13.7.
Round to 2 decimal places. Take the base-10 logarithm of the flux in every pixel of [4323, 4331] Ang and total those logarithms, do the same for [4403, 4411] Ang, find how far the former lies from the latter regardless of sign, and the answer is 0.28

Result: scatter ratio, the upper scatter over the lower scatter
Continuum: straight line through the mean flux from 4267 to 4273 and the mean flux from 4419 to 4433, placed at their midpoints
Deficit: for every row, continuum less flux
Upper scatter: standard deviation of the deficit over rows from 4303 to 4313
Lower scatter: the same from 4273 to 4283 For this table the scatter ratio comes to 0.85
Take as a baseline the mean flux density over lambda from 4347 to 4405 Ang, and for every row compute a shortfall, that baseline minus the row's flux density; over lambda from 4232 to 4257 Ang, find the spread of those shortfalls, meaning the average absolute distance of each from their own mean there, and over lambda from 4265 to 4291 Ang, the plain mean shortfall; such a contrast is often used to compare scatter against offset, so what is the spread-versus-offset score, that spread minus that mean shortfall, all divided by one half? -2.5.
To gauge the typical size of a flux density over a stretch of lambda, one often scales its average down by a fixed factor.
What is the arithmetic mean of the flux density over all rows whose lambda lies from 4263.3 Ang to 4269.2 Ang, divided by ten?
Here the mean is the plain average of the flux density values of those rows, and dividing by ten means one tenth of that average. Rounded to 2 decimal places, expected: 1.44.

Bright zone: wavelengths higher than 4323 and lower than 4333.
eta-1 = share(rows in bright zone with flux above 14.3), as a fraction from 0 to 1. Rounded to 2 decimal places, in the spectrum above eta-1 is 0.40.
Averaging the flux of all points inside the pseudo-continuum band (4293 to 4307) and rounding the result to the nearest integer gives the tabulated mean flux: 11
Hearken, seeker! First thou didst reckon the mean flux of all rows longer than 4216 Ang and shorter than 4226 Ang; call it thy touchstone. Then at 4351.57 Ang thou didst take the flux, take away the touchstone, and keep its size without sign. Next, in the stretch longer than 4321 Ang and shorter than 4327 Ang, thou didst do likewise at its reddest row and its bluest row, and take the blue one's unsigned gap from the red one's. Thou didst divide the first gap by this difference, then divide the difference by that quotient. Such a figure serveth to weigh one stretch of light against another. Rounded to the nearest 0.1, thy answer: 0.1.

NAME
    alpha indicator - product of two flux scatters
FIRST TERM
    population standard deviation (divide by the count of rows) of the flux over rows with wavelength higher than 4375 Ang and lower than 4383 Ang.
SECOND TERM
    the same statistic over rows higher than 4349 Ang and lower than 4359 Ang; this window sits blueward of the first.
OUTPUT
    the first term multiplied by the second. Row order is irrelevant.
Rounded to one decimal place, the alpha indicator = 0.6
